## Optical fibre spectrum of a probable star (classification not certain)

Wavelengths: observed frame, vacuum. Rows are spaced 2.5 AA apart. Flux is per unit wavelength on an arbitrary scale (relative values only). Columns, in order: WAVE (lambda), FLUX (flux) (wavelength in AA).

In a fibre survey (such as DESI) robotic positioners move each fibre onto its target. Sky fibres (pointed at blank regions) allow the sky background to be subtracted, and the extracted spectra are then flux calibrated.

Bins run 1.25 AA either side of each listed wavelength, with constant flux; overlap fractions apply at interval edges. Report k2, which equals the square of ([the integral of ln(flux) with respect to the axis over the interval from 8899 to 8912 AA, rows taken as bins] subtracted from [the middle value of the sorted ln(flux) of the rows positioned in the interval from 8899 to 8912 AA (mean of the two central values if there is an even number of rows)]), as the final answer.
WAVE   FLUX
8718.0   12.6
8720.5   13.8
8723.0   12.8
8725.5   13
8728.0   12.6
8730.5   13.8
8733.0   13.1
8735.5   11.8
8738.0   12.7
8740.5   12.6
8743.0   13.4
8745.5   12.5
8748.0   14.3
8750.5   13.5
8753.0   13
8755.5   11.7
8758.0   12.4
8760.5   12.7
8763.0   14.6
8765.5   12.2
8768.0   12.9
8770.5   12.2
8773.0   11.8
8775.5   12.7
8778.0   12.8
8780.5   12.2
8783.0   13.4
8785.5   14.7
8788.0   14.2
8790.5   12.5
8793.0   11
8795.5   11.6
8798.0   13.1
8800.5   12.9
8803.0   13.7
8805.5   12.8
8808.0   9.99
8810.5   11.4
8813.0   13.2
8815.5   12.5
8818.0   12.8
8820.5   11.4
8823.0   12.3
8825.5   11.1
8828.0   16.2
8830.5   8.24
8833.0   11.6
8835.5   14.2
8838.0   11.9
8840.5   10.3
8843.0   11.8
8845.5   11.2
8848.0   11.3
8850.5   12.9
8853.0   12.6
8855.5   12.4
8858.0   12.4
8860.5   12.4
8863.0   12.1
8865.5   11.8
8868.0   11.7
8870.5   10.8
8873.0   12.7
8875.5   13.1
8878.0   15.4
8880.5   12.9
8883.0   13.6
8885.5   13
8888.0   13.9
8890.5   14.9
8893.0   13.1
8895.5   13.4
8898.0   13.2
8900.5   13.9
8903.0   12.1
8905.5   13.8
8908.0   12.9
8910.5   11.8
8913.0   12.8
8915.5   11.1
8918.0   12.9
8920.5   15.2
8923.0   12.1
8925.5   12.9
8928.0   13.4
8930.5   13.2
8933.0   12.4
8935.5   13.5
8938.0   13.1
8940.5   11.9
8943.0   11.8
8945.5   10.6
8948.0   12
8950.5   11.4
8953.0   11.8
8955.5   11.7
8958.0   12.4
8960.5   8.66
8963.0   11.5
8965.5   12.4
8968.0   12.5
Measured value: 940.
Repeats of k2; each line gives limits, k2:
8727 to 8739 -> 786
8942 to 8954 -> 720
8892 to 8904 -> 803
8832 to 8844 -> 743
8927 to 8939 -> 801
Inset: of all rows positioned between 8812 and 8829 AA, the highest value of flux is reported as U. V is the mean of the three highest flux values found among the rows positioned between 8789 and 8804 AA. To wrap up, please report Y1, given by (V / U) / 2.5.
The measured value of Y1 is 0.33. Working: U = 16.2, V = 13.2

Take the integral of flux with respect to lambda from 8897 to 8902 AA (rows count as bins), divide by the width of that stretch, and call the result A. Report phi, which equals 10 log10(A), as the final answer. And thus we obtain 11.3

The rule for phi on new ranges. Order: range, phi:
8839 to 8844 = 10.4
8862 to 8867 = 10.8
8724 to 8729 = 11.1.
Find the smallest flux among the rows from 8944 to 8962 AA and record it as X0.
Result 8.66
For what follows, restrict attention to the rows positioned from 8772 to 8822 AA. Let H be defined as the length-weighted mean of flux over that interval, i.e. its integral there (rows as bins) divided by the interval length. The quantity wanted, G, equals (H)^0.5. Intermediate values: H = 12.54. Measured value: 3.54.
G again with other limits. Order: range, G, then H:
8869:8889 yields 3.63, 13.15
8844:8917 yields 3.57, 12.73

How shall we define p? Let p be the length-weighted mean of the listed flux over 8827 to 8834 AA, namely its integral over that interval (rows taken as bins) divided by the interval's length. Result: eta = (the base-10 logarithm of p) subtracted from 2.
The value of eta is 0.93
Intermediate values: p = 11.9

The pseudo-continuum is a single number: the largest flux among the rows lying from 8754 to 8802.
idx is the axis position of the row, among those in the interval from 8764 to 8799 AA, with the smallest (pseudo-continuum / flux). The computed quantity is 8785.5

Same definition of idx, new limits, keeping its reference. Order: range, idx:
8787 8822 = 8788.0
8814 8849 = 8828.0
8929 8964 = 8935.5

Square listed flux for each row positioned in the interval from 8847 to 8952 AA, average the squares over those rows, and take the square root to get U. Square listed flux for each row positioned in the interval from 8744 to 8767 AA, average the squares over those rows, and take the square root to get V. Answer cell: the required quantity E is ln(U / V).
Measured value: -0.02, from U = 12.8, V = 13.0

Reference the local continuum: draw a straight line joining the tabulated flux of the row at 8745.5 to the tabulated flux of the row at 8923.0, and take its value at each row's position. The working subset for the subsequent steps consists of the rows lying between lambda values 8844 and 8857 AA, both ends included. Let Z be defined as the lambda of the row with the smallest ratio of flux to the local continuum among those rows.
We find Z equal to 8845.5 AA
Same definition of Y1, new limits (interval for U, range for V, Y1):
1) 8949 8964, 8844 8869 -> 0.41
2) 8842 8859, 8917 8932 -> 0.43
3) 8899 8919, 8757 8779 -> 0.39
